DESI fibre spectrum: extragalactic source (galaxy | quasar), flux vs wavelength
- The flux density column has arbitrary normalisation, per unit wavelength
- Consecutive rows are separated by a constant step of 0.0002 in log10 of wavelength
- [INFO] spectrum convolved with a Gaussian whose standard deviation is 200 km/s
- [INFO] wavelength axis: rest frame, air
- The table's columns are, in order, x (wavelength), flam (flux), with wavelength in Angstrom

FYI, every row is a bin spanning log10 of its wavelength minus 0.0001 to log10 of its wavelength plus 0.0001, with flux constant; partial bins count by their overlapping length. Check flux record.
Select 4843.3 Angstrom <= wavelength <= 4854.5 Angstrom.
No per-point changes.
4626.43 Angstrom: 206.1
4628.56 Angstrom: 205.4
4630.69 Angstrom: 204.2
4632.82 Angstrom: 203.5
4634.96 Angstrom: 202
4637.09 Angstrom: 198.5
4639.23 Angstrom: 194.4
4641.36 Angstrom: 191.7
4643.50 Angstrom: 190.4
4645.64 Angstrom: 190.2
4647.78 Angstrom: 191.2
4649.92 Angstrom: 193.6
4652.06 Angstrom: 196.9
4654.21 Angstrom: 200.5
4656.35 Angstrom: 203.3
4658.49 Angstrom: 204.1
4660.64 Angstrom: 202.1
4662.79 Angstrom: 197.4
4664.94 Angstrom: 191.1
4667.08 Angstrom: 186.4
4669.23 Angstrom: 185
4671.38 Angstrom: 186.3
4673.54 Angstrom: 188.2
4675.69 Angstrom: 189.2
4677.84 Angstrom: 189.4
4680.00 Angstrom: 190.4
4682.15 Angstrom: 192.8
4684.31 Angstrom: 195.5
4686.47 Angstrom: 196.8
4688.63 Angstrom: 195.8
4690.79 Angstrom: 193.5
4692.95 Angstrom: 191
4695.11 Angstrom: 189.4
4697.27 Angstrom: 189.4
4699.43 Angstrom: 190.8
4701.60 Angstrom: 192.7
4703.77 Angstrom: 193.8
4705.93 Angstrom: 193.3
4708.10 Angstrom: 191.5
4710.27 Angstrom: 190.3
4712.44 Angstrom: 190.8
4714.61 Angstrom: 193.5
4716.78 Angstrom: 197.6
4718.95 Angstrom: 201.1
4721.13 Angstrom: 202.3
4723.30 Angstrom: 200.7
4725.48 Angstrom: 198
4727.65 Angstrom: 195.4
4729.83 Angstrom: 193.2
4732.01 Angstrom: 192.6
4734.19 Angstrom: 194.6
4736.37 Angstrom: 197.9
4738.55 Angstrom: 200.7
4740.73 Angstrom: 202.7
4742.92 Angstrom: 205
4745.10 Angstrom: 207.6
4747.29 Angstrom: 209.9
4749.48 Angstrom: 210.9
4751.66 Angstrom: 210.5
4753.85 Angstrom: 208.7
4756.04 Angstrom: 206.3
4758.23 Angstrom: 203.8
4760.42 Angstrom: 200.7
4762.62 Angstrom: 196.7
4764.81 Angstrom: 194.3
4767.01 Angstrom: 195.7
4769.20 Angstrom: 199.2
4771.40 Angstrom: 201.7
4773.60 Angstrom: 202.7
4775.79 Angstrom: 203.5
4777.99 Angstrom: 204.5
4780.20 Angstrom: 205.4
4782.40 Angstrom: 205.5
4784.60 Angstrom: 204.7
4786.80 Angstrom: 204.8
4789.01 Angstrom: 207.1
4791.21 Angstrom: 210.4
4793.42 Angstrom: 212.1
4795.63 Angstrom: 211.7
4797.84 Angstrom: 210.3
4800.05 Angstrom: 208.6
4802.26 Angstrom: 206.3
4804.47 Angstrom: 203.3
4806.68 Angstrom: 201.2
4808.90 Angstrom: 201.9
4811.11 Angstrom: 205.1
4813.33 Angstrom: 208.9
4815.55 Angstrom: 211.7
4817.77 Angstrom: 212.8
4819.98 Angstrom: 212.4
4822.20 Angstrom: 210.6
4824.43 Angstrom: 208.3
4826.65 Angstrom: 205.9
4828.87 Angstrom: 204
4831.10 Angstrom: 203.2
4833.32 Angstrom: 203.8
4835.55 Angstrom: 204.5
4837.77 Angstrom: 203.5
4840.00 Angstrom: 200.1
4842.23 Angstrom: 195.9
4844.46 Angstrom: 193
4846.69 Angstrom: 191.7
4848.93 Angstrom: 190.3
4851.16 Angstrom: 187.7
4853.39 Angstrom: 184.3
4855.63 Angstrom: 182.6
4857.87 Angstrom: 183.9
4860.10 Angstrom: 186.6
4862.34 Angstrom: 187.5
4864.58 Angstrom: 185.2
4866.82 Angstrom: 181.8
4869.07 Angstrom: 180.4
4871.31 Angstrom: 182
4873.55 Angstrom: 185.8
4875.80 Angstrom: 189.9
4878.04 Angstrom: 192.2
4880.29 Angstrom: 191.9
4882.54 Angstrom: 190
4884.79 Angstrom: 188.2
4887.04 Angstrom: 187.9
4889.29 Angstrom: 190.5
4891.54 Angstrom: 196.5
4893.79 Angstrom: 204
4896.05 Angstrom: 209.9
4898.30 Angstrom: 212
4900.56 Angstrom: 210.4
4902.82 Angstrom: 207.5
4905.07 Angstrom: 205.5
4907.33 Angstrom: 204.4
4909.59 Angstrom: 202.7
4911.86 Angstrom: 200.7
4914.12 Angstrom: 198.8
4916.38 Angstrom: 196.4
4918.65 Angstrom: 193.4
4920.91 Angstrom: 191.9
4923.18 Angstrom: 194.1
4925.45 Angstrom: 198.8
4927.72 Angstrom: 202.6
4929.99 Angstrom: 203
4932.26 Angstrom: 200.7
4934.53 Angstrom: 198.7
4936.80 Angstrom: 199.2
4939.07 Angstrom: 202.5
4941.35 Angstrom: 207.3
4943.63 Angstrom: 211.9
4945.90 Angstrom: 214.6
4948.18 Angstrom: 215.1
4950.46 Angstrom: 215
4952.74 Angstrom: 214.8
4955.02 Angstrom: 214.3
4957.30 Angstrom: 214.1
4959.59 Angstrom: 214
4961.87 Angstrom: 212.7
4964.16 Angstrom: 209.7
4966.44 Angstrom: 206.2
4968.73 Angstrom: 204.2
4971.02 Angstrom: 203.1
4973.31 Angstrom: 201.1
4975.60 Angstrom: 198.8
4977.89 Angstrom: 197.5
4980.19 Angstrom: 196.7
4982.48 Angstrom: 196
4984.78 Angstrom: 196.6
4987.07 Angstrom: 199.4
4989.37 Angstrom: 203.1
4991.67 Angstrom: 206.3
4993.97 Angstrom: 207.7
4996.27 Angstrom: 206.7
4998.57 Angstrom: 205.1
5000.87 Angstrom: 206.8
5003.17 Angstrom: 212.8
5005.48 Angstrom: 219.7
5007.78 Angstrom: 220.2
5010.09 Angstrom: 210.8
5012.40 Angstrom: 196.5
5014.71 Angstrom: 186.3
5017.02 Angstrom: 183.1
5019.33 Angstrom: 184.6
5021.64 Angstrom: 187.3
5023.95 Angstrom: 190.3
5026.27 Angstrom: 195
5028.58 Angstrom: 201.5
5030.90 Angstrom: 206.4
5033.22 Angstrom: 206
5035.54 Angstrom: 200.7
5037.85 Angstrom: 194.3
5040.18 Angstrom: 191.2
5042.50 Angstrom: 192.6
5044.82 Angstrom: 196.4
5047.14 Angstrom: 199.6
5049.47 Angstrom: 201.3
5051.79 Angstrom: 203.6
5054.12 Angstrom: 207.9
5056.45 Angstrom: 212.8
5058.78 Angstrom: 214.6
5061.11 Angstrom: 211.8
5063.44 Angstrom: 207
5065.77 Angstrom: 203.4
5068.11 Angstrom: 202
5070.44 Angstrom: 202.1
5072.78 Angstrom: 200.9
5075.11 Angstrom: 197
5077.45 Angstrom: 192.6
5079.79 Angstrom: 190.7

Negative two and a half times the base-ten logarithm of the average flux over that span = -5.69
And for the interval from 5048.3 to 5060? -5.80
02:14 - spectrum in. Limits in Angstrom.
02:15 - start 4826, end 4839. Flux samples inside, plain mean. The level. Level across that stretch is 204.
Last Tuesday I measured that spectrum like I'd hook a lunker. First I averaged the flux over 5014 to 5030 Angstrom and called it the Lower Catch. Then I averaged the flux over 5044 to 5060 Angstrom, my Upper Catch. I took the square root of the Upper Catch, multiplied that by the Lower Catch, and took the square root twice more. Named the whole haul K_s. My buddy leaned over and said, 7.22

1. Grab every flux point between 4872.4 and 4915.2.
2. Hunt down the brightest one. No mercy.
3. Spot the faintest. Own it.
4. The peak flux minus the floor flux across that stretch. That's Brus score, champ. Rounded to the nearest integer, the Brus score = 26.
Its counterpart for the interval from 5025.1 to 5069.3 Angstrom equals 23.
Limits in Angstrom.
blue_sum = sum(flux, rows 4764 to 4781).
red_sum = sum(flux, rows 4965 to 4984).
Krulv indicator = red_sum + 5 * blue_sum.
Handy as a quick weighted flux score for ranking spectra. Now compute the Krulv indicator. 9639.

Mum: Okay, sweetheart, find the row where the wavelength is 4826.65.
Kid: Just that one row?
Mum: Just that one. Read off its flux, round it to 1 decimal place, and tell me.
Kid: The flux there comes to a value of 205.9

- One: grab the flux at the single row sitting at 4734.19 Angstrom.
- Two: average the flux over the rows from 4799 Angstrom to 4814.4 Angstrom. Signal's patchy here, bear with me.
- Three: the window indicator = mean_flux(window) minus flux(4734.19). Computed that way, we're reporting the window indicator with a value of 10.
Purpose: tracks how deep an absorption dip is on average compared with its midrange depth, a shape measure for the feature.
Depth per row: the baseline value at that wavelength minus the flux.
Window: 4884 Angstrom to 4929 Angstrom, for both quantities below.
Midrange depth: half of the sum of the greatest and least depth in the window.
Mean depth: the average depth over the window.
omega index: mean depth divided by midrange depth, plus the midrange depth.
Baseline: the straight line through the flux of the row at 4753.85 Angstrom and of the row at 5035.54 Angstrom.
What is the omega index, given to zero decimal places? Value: 6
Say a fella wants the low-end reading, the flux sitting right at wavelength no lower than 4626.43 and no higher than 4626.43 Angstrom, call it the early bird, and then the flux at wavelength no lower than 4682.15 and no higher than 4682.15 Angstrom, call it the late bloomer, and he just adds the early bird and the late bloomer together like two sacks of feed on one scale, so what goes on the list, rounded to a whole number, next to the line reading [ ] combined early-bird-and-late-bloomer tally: 399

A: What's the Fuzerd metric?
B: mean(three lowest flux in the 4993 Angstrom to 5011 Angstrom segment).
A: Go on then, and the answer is 206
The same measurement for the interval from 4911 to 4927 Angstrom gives 193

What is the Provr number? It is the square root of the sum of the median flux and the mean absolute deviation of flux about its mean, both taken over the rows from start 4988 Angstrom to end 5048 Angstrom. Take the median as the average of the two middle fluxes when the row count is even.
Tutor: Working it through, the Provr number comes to 14.47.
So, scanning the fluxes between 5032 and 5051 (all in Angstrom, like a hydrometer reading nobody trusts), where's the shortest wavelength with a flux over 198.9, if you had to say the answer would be 5033.22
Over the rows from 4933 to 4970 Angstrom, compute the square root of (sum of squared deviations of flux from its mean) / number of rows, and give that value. 5.7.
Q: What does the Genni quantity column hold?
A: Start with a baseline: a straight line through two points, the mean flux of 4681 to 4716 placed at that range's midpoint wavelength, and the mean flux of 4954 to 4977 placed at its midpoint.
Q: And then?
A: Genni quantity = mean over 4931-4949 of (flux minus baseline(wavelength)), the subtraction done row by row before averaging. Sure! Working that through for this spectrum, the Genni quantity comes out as 0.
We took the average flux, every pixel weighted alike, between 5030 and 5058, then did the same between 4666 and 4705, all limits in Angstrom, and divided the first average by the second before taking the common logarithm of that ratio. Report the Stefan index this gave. 0.02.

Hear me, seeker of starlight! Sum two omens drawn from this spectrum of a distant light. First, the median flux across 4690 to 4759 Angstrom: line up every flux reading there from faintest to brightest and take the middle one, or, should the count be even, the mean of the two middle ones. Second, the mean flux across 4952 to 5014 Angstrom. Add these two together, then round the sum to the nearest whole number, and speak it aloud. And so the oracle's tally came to 403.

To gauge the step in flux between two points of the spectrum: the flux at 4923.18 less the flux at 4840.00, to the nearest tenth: -6.0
